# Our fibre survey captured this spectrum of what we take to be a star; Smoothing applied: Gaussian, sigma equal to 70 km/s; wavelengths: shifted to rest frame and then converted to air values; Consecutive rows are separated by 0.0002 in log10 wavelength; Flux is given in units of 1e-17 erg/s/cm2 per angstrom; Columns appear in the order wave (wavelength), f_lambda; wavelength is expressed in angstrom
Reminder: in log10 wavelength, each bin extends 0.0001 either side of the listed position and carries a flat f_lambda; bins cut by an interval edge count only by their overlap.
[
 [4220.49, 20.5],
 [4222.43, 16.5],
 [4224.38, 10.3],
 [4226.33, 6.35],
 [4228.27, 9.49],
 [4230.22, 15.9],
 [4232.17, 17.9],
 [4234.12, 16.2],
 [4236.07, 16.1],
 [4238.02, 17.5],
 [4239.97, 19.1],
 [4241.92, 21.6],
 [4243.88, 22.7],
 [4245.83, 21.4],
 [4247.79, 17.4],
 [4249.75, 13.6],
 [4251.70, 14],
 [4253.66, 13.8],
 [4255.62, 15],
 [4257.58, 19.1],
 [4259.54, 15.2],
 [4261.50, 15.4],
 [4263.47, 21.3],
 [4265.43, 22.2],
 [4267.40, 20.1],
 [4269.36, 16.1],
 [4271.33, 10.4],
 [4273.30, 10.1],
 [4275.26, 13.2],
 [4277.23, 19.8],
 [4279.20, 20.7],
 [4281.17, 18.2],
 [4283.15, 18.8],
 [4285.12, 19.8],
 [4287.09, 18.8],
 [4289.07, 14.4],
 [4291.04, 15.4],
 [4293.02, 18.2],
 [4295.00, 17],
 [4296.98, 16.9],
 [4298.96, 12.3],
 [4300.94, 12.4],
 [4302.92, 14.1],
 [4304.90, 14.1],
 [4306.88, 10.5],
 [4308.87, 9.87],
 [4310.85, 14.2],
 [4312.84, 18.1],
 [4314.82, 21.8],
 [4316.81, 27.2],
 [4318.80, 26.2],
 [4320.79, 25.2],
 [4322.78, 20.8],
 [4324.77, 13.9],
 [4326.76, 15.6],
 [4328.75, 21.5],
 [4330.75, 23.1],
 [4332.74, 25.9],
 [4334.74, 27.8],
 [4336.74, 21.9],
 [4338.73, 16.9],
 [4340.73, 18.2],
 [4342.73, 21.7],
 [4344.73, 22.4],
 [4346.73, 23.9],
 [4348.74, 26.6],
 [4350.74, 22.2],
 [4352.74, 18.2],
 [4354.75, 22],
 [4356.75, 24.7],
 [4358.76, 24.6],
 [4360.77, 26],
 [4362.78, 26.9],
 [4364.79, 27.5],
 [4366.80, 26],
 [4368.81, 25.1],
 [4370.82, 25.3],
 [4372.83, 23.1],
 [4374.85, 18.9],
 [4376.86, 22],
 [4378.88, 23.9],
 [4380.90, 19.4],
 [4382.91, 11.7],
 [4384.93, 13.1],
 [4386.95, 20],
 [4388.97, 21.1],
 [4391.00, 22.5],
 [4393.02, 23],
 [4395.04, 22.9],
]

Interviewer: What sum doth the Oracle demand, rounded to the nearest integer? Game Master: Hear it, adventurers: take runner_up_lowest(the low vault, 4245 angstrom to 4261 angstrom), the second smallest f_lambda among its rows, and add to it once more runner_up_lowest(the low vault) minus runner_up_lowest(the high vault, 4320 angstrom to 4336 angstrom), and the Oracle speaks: 12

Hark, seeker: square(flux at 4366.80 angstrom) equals 676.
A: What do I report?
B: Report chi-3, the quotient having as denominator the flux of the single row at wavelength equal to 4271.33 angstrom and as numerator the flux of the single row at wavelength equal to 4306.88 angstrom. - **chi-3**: 1.01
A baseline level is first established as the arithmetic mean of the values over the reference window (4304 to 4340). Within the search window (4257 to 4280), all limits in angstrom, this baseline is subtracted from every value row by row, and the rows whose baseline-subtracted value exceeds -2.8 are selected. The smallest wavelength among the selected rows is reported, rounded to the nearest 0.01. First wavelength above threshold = 4257.58 angstrom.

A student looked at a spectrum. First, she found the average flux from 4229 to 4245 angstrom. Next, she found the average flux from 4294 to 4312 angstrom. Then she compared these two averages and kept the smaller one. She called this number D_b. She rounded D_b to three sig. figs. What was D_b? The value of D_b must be 13.5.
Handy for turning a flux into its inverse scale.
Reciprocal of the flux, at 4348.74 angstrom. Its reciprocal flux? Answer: 0.038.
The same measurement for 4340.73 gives 0.055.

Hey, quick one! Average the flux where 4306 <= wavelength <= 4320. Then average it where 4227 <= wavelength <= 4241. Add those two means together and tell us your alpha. 34.3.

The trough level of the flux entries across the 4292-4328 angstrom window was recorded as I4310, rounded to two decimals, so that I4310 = 9.87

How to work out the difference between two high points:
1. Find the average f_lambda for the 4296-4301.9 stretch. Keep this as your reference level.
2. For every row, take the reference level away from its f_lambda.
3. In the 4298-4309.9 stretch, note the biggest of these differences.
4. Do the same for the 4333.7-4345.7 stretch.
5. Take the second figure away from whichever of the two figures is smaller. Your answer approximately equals -13.7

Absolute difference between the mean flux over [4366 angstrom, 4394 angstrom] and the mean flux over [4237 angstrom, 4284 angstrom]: 4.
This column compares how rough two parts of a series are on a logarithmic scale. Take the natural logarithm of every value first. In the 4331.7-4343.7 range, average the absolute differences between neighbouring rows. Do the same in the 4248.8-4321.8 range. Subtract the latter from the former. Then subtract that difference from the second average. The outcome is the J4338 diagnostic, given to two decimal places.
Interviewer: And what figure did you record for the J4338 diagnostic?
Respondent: 0.13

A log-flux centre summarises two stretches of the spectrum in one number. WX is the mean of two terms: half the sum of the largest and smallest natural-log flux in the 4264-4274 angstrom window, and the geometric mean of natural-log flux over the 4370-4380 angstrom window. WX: 2.91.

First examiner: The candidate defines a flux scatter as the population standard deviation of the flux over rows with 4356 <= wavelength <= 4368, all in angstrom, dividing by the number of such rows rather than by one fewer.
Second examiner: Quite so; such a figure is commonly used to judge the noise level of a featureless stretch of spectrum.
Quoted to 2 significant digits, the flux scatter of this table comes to 1.1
